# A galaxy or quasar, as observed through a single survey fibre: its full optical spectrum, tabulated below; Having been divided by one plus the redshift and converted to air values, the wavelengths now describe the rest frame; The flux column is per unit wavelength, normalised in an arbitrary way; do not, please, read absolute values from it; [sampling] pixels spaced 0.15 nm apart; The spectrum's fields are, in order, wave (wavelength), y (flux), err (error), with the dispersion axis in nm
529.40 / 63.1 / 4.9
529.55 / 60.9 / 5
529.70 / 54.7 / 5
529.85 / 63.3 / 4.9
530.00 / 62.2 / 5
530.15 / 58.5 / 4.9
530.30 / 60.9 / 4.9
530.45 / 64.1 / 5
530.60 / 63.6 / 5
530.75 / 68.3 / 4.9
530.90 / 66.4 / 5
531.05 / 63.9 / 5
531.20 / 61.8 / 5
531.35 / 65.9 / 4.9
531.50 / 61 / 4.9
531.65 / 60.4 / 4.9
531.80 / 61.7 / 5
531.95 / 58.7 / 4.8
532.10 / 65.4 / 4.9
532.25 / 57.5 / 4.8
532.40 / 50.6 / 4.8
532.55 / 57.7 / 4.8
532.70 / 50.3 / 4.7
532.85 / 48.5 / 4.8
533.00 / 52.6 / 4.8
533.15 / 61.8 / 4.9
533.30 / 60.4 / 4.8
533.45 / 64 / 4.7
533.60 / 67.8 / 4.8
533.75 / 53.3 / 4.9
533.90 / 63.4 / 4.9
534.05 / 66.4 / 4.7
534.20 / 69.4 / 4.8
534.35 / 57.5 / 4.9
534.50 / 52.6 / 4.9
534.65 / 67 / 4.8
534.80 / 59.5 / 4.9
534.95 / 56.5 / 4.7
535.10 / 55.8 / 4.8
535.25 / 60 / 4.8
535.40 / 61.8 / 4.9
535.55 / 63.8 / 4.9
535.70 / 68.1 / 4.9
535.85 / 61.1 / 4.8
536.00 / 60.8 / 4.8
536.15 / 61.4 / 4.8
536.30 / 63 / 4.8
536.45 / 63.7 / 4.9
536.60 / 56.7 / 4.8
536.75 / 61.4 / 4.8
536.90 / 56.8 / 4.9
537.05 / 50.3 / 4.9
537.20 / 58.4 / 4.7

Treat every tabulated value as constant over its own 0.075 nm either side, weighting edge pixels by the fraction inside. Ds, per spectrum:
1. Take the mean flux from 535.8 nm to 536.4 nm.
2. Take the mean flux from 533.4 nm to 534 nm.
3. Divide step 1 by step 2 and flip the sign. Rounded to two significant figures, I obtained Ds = -0.99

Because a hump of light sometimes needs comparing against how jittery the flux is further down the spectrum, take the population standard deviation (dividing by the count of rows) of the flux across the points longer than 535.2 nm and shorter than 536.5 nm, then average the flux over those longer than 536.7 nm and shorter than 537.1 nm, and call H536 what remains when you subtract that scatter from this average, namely 53.9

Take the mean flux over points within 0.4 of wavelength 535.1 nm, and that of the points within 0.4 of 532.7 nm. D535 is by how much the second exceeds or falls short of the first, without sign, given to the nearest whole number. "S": 7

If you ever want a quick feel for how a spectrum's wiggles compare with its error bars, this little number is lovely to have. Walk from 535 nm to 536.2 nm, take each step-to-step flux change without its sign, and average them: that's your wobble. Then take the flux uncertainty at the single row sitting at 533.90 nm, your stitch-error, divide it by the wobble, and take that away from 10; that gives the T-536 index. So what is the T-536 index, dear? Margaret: 8.3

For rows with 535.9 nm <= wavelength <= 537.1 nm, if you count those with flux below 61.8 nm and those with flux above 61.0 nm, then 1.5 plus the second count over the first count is 2.2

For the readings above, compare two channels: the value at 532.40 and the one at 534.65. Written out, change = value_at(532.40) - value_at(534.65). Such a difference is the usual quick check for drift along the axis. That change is -16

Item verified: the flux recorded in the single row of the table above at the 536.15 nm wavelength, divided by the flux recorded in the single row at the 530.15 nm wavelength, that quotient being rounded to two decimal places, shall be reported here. 1.05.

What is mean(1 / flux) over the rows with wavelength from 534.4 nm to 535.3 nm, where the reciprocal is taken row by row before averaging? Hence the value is 0.0172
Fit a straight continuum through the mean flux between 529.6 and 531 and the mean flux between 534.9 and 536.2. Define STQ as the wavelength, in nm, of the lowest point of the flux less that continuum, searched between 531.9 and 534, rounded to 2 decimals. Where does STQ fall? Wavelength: 532.85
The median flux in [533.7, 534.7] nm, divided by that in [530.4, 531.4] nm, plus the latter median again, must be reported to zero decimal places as 65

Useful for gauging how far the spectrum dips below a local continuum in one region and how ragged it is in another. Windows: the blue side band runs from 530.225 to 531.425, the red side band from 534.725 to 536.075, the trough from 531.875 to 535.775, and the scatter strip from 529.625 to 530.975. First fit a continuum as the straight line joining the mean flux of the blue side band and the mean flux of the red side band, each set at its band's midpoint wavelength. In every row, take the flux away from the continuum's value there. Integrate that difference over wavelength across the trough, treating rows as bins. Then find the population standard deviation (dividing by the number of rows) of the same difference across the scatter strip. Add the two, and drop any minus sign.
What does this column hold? 13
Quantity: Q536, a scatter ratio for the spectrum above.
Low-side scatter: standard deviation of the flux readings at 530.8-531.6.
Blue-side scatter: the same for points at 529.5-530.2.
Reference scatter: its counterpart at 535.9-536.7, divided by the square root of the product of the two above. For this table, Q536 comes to 0.95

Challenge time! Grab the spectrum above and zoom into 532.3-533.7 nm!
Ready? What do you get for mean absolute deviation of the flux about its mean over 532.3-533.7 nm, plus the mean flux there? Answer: 62.9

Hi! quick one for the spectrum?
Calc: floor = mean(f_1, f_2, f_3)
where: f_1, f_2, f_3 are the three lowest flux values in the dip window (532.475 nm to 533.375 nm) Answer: 50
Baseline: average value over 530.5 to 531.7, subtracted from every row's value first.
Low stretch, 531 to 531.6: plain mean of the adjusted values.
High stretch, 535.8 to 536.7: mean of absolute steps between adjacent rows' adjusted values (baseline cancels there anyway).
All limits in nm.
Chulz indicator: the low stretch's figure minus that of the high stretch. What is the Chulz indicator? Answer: -3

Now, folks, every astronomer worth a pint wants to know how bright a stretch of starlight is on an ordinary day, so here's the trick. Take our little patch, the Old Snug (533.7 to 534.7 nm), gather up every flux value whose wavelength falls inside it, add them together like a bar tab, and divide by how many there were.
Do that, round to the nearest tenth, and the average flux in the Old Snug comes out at 61.4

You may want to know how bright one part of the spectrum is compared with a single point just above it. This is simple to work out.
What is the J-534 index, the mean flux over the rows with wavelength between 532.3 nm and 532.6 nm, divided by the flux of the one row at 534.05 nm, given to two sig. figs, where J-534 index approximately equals 0.82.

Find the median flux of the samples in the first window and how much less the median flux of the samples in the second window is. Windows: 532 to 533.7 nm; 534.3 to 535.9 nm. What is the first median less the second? -2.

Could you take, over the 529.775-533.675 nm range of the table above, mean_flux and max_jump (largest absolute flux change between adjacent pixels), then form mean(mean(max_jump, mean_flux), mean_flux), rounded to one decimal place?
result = 47.8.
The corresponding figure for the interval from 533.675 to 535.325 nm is 48.7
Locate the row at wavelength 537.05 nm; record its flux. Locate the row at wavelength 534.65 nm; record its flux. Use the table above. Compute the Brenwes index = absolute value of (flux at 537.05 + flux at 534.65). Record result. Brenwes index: 117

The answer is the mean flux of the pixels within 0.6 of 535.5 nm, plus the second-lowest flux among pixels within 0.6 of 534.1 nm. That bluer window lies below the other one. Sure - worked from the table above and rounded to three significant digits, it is 114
